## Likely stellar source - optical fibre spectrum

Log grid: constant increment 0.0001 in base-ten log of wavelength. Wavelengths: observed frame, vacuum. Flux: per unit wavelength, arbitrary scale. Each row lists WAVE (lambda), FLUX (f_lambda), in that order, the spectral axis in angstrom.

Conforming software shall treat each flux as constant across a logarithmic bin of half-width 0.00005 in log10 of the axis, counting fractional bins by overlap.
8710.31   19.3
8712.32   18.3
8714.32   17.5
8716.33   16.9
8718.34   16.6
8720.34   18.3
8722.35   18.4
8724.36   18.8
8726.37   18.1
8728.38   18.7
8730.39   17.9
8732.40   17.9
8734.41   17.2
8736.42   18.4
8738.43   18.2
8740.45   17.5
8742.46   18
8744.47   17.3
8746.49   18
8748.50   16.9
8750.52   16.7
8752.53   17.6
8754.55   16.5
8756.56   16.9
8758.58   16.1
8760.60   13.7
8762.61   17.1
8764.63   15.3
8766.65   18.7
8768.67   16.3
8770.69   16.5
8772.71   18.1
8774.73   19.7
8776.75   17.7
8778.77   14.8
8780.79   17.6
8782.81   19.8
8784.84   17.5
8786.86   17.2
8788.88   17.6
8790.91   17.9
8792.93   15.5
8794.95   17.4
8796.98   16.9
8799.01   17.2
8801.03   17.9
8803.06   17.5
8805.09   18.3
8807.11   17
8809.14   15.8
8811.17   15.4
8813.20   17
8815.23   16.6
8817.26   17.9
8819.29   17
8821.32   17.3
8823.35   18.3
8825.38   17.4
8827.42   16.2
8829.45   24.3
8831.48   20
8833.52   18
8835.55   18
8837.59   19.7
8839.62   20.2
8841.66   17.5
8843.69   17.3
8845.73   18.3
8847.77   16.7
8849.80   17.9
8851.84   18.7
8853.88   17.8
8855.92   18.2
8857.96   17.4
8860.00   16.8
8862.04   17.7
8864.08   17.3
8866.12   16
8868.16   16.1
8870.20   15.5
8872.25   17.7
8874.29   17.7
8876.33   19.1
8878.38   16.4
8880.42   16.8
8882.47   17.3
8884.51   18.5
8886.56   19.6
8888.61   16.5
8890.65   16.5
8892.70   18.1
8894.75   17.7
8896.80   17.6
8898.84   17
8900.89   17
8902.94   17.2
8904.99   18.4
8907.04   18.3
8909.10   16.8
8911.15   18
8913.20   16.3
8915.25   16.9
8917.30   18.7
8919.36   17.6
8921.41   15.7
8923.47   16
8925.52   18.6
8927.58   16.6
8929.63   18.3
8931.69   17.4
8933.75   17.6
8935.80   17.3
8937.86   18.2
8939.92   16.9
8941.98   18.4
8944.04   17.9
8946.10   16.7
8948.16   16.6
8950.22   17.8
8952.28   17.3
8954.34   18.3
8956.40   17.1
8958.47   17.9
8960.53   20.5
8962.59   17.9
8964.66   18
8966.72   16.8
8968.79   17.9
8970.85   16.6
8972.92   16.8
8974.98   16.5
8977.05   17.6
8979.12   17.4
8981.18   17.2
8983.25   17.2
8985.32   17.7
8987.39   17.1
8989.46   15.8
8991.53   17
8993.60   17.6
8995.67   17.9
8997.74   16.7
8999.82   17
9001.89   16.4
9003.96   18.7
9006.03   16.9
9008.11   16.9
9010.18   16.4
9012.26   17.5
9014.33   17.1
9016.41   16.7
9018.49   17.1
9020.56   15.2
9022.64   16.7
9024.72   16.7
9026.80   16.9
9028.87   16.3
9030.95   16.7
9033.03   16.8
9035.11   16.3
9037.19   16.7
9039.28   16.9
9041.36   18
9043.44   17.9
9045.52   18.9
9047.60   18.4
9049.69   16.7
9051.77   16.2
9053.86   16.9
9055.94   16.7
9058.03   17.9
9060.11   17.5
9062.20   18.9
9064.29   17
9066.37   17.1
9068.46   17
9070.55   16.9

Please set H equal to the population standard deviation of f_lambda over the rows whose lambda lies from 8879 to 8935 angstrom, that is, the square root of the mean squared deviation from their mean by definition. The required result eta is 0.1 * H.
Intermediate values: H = 0.9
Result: 0.09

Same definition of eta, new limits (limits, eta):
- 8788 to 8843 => 0.17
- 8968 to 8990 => 0.06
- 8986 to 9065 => 0.08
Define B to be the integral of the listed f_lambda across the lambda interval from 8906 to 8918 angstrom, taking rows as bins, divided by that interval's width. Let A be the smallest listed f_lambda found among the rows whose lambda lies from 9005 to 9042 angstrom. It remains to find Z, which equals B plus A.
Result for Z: 32.7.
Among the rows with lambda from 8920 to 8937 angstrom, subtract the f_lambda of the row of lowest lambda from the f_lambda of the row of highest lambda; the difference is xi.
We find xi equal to 1.6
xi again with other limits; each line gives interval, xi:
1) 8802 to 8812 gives -2.1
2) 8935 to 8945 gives 0.6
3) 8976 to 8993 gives -0.6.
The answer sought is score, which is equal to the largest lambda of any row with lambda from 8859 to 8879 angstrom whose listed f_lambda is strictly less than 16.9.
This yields 8878.38 angstrom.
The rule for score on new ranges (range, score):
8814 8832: 8827.42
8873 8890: 8888.61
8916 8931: 8927.58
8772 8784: 8778.77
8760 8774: 8770.69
